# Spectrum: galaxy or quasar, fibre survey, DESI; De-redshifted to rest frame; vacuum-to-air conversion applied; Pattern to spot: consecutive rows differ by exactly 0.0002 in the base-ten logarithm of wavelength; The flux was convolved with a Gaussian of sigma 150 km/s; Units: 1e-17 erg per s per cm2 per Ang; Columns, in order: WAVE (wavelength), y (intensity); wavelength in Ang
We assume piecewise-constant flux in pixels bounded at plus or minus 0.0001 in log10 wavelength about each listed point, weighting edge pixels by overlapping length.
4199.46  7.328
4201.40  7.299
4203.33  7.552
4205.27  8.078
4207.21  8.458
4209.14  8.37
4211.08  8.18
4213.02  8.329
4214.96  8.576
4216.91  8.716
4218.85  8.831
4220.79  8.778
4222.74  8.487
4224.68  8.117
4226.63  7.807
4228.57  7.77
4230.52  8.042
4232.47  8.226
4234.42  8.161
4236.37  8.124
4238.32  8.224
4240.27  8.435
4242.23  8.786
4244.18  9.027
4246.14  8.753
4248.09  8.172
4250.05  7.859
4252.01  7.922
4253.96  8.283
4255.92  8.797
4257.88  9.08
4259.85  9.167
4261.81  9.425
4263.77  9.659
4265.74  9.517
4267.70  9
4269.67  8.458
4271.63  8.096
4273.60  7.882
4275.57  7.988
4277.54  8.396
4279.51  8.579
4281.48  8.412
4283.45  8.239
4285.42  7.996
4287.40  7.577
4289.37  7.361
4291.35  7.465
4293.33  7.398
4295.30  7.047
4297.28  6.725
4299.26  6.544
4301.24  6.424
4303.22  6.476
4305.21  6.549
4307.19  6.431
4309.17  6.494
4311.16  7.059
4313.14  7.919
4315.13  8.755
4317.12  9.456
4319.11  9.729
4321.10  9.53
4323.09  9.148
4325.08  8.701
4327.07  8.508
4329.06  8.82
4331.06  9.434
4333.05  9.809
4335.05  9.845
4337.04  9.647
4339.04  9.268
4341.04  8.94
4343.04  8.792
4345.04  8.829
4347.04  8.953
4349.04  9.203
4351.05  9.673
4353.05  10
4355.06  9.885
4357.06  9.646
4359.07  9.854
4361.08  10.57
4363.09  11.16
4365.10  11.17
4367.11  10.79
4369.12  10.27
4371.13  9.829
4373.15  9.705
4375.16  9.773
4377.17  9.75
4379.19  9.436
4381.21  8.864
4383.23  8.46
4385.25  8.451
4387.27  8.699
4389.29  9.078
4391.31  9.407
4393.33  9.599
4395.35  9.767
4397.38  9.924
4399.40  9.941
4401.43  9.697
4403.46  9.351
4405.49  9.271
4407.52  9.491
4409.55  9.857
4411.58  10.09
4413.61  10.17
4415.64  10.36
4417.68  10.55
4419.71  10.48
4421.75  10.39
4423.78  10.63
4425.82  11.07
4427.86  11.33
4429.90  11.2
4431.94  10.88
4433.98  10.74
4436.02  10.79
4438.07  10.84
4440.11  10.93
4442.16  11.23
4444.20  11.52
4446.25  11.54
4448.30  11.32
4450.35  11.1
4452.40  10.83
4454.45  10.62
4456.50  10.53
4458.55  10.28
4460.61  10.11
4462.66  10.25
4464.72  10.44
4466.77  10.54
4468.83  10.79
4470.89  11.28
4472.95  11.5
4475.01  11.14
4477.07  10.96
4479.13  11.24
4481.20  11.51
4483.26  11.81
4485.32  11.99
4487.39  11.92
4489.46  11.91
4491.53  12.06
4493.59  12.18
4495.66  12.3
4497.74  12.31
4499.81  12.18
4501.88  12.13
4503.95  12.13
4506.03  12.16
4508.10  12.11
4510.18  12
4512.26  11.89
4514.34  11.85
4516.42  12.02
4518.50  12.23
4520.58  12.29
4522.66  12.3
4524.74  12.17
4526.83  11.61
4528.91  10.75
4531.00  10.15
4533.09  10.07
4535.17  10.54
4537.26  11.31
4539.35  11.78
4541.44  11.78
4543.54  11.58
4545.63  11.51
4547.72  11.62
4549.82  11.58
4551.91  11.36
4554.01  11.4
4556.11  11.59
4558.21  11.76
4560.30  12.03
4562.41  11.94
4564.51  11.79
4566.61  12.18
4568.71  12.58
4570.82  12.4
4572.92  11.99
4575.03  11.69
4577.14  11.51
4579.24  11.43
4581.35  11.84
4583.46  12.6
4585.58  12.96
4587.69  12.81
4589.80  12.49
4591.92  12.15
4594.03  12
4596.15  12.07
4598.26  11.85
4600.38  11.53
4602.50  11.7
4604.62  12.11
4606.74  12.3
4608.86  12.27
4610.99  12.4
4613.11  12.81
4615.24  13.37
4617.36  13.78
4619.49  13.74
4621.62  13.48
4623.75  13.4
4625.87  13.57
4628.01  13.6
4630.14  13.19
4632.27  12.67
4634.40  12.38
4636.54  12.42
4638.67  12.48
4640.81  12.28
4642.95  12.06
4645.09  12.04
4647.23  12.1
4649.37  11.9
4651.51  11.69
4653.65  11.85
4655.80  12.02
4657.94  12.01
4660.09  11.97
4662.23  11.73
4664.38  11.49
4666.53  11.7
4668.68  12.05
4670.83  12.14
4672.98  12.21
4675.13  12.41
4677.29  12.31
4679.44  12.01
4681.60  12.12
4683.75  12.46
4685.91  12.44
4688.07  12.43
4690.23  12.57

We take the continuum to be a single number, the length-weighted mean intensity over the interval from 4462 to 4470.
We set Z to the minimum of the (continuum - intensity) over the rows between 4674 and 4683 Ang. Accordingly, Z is -2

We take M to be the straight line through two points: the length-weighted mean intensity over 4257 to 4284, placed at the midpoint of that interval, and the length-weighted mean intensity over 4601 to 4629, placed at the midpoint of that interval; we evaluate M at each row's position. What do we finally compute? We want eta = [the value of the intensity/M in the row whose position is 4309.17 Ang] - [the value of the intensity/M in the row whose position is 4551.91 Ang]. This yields -0.23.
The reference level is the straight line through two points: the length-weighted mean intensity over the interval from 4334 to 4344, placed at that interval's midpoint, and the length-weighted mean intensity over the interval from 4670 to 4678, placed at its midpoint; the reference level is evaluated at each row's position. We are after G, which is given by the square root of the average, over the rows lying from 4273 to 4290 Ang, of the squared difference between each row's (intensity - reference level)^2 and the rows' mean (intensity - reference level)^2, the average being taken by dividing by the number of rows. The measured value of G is 0.7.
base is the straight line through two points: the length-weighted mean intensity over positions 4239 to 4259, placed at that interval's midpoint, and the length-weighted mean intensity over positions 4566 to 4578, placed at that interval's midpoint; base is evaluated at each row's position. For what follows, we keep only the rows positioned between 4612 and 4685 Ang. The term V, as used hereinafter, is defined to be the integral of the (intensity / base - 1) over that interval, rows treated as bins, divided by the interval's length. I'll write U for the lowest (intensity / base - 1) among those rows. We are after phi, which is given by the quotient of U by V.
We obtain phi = 4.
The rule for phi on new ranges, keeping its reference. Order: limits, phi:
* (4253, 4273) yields -2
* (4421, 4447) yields 0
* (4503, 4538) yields -11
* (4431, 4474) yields -6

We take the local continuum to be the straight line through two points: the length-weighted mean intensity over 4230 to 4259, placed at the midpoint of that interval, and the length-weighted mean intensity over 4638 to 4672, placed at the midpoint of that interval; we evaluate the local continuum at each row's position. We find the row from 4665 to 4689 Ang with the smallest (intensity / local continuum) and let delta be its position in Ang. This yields 4666.53 Ang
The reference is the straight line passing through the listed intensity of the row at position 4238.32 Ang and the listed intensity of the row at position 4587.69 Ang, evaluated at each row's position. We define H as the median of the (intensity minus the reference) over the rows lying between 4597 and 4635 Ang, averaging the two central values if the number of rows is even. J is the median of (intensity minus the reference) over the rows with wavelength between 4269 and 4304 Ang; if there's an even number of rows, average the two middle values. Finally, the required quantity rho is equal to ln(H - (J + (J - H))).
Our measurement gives 0.1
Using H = -0.52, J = -1.1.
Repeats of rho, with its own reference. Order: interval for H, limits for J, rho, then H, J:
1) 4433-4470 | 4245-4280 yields -2.7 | -0.13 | -0.2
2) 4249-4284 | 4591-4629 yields 0.1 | -0.18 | -0.7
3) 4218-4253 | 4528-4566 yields 0.4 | 0.04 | -0.7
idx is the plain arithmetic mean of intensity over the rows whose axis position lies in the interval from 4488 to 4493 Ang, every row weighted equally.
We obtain 12.0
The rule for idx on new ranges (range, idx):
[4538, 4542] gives 11.8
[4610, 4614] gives 12.6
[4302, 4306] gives 6.5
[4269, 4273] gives 8.3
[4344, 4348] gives 8.9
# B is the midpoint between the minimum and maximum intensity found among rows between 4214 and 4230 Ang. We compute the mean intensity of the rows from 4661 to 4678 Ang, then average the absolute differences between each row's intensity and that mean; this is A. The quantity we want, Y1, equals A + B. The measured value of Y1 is 8.6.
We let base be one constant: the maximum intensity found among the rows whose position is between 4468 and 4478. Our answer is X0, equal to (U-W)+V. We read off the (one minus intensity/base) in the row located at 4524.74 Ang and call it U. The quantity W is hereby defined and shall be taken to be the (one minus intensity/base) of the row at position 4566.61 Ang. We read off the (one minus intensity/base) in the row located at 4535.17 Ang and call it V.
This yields 0.08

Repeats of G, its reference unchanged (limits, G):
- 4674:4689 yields 0.0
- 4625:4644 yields 1.2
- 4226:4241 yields 0.1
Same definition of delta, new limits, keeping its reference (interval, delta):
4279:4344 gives 4307.19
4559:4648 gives 4600.38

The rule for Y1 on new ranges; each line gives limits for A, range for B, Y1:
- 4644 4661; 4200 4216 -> 8.0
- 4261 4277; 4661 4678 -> 12.6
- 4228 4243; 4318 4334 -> 9.4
